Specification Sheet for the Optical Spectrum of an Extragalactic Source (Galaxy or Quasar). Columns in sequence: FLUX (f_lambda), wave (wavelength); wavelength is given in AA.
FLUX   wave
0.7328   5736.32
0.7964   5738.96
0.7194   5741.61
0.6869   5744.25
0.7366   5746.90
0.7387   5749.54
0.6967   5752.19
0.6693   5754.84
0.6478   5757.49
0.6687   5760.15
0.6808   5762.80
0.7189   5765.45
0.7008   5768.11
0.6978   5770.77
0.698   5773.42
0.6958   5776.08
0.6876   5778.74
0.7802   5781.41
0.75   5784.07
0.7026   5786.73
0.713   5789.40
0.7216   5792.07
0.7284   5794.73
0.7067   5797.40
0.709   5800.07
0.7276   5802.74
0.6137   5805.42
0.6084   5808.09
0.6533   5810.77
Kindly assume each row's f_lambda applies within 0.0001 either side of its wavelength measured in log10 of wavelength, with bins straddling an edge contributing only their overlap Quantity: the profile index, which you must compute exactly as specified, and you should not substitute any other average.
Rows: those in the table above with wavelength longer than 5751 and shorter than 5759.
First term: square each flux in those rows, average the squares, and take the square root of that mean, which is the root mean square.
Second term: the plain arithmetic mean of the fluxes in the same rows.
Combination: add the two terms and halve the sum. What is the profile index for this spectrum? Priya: 0.67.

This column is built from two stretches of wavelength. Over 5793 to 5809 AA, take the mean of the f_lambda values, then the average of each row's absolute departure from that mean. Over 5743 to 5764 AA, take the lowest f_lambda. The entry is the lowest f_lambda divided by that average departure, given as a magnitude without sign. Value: 14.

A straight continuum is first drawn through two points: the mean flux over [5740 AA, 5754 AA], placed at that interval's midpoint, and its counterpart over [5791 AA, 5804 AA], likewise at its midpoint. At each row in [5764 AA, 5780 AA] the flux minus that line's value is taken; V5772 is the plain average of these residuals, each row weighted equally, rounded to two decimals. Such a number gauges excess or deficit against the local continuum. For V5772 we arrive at -0.02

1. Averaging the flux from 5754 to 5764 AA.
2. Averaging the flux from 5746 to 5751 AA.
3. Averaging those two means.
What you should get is 0.702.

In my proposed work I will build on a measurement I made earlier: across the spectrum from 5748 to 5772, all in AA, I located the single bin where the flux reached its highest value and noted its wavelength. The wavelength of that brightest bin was 5749.54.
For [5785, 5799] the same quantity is 5794.73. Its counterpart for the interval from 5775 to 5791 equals 5781.41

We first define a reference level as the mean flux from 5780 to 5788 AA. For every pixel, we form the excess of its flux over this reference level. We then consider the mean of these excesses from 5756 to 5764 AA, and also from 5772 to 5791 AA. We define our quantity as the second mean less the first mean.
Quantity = 0.05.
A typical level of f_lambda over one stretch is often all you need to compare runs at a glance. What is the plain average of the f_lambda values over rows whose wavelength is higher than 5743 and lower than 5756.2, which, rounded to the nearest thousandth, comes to 0.706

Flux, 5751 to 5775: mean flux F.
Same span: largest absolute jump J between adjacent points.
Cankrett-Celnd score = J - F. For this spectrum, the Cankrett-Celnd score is -0.648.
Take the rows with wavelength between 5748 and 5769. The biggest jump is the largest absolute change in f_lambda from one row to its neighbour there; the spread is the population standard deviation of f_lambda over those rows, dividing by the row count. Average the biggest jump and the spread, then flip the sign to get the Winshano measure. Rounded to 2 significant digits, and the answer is -0.035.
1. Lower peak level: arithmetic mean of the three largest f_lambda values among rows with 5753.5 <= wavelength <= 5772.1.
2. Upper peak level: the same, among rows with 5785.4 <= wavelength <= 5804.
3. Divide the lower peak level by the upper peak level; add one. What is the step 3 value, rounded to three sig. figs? 1.97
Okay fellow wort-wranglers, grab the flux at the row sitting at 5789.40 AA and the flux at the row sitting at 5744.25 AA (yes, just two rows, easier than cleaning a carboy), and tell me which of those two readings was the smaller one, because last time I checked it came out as 0.687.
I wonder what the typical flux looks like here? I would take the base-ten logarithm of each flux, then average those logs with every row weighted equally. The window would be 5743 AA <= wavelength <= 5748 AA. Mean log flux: -0.148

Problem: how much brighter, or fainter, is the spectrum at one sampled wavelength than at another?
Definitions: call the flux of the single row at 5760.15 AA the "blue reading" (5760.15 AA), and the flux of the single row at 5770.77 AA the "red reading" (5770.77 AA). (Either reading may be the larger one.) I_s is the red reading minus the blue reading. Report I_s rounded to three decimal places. 0.029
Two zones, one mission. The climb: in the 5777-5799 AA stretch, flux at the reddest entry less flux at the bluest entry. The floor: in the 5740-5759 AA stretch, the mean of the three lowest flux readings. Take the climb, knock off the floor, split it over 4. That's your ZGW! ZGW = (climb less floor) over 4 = -0.162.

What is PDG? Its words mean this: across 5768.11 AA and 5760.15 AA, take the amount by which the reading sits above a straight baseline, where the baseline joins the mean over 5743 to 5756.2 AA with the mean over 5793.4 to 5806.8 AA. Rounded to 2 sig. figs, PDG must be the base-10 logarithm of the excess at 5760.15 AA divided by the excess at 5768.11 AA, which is 1.3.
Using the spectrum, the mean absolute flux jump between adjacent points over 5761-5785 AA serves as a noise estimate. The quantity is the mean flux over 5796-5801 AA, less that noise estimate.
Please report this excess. 0.684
